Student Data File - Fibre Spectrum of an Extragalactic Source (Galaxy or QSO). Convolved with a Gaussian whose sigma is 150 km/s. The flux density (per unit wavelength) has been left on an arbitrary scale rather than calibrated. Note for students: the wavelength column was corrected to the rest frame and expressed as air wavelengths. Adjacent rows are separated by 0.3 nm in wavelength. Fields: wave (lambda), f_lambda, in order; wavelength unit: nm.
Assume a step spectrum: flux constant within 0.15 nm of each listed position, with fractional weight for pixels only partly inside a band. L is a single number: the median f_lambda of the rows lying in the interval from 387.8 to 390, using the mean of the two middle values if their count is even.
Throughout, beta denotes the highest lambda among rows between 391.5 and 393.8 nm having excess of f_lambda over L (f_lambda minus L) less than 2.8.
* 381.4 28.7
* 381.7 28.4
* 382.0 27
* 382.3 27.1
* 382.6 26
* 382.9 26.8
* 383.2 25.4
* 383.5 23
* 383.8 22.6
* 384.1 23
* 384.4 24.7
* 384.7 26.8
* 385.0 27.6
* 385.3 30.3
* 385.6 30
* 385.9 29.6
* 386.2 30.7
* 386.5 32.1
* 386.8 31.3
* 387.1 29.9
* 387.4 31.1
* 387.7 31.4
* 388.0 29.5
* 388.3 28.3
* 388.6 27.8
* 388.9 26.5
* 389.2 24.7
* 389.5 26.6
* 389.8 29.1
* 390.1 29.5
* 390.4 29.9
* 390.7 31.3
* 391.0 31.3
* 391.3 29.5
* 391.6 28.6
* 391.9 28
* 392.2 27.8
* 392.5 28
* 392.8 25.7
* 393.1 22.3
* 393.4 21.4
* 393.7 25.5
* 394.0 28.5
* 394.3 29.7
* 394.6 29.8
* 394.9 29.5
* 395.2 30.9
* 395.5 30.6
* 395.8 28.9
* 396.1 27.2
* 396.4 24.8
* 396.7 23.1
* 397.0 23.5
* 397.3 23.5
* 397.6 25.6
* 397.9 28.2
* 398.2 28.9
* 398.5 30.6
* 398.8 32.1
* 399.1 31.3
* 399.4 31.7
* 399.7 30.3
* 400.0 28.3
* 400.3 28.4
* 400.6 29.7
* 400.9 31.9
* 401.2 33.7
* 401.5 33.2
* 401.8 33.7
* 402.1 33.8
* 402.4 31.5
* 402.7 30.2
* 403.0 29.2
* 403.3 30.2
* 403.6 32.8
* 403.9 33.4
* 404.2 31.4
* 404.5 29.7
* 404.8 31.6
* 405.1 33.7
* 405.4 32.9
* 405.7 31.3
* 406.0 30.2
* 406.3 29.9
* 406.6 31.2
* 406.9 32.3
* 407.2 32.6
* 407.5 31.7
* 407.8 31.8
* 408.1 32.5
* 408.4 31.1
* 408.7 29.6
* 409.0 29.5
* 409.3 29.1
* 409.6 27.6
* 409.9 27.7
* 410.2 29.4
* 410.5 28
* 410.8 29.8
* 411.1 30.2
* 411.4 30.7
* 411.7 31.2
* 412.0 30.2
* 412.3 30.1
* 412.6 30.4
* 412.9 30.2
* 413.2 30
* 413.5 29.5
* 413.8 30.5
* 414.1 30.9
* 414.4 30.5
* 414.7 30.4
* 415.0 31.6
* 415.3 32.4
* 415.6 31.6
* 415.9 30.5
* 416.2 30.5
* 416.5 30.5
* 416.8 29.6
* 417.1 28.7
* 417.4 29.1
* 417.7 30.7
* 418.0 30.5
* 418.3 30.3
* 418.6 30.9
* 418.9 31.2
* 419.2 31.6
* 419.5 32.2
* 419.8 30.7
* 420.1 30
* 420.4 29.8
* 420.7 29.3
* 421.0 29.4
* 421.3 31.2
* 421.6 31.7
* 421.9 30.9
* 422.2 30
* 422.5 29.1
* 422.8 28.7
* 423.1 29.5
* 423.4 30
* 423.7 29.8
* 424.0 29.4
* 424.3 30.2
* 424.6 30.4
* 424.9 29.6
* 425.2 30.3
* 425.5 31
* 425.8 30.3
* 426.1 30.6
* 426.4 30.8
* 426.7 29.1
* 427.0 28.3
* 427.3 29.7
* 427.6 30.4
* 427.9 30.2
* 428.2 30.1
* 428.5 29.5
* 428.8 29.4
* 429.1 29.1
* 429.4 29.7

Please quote 393.7 nm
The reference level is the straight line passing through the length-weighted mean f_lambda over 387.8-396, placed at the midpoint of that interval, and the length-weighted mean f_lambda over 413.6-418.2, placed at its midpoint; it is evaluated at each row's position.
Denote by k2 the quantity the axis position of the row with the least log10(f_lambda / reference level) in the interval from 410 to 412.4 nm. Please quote 410.5 nm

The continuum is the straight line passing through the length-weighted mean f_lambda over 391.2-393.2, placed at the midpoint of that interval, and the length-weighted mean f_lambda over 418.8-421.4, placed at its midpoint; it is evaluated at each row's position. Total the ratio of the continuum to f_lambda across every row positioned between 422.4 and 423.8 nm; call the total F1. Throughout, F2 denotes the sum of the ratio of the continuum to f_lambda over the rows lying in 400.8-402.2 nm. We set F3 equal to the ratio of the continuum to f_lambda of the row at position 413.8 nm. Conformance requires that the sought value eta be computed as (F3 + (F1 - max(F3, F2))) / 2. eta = 1.0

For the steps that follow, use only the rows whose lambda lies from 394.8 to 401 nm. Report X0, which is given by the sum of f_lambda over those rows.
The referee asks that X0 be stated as 599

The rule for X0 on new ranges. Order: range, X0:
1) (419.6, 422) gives 243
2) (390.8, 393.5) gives 243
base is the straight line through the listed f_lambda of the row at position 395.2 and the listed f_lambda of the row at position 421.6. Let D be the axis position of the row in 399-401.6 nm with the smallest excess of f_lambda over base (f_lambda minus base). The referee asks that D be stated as 400.0 nm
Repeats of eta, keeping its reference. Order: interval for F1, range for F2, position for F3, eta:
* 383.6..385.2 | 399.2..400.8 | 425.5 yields 0.8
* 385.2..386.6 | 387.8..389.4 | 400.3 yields 0.2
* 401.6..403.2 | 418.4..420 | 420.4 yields 0.3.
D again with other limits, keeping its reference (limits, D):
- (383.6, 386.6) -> 383.8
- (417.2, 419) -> 417.4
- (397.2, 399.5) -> 397.3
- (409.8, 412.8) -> 409.9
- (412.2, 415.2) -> 413.5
